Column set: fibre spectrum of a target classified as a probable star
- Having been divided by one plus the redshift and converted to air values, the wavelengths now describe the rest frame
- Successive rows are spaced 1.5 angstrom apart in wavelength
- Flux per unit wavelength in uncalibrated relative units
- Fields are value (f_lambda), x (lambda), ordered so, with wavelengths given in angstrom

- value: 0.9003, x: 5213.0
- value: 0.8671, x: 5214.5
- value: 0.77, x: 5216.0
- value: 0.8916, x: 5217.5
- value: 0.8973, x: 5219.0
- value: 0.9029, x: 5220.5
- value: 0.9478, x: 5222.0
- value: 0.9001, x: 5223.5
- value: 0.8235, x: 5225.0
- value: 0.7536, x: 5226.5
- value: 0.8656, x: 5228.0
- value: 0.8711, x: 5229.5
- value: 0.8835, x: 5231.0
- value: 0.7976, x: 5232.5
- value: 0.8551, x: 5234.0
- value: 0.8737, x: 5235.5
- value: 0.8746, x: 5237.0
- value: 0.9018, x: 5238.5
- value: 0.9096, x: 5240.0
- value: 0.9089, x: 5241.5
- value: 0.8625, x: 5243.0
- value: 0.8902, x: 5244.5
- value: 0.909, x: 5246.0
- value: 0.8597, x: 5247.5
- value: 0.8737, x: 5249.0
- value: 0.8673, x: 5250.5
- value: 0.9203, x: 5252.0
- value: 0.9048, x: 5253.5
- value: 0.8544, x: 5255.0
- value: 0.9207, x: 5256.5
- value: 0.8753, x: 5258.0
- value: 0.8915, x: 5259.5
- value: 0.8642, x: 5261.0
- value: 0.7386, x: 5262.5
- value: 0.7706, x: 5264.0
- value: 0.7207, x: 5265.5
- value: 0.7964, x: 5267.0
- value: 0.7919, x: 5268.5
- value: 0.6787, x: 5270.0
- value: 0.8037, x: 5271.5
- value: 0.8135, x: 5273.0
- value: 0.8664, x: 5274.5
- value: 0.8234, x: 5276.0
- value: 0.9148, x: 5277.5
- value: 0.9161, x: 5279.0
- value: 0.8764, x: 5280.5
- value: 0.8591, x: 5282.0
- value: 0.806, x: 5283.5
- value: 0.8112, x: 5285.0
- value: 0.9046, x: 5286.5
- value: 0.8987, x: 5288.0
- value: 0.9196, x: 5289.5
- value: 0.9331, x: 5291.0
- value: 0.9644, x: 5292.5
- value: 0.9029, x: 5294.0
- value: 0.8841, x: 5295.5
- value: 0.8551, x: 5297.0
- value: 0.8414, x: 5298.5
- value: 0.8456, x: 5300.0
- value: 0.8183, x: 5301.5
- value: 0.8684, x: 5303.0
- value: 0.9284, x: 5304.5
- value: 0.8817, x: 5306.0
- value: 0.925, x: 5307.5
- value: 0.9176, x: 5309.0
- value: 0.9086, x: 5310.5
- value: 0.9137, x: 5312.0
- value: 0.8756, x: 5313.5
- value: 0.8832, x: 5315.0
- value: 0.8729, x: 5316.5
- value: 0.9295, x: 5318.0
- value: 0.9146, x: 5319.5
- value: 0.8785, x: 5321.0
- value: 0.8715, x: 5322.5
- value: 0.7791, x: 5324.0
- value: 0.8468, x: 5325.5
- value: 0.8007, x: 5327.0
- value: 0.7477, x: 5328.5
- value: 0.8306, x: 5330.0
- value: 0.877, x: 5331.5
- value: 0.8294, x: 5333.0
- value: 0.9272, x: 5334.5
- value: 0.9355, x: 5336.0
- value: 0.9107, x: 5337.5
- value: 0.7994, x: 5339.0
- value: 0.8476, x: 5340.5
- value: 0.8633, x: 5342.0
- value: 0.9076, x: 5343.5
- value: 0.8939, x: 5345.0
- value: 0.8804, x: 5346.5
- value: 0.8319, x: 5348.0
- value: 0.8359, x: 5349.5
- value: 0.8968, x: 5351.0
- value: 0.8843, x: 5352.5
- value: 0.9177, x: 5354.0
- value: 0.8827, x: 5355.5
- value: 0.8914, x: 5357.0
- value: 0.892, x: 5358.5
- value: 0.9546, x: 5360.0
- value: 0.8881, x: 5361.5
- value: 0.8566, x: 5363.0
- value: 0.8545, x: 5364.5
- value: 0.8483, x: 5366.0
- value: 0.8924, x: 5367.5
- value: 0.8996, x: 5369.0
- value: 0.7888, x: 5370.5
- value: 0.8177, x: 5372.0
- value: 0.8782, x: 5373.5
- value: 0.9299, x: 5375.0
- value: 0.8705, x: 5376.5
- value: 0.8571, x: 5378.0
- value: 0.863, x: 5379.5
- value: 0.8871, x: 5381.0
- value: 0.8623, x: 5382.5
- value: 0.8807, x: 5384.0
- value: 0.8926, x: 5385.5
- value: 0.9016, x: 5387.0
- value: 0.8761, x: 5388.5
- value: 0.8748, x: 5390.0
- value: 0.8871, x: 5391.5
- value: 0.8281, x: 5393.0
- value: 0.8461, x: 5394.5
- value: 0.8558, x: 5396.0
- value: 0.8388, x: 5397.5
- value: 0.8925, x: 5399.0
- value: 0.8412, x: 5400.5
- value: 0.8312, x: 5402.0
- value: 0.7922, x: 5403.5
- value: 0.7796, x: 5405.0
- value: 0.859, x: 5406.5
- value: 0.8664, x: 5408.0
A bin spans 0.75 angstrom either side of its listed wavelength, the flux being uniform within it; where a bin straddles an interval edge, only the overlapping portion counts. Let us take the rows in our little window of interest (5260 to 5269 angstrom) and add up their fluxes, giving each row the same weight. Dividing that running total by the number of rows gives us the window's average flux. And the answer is 0.78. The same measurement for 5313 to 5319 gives 0.89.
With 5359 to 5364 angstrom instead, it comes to 0.90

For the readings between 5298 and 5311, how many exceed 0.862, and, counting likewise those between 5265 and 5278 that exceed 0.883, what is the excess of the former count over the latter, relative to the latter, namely 5.0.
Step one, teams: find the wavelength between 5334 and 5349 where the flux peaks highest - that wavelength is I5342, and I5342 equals 5336.0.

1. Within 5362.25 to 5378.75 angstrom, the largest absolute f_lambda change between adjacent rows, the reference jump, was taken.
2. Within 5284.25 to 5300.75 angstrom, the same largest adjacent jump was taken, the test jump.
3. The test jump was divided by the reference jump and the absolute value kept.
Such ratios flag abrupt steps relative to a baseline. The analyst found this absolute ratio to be 0.84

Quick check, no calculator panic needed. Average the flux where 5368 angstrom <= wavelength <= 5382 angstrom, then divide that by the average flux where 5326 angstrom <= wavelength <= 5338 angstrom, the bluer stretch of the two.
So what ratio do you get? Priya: 1.01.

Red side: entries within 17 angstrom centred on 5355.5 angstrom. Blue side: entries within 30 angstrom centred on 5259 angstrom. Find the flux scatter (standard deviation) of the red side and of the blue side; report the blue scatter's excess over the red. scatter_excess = 0.035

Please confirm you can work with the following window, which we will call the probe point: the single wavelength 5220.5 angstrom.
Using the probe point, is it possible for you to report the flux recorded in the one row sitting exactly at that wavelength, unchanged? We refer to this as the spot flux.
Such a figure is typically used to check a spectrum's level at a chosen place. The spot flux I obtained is 0.9029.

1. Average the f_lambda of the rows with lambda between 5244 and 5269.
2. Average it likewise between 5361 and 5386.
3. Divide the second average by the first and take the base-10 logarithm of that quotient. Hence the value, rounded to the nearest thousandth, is 0.009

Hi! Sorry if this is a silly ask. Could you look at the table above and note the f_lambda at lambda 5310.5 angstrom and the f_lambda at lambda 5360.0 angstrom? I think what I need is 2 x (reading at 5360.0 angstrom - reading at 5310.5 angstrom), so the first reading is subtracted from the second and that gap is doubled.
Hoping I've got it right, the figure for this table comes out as 0.09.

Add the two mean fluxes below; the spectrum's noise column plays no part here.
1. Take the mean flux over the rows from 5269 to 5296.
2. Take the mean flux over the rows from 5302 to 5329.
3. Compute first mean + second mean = 1.74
